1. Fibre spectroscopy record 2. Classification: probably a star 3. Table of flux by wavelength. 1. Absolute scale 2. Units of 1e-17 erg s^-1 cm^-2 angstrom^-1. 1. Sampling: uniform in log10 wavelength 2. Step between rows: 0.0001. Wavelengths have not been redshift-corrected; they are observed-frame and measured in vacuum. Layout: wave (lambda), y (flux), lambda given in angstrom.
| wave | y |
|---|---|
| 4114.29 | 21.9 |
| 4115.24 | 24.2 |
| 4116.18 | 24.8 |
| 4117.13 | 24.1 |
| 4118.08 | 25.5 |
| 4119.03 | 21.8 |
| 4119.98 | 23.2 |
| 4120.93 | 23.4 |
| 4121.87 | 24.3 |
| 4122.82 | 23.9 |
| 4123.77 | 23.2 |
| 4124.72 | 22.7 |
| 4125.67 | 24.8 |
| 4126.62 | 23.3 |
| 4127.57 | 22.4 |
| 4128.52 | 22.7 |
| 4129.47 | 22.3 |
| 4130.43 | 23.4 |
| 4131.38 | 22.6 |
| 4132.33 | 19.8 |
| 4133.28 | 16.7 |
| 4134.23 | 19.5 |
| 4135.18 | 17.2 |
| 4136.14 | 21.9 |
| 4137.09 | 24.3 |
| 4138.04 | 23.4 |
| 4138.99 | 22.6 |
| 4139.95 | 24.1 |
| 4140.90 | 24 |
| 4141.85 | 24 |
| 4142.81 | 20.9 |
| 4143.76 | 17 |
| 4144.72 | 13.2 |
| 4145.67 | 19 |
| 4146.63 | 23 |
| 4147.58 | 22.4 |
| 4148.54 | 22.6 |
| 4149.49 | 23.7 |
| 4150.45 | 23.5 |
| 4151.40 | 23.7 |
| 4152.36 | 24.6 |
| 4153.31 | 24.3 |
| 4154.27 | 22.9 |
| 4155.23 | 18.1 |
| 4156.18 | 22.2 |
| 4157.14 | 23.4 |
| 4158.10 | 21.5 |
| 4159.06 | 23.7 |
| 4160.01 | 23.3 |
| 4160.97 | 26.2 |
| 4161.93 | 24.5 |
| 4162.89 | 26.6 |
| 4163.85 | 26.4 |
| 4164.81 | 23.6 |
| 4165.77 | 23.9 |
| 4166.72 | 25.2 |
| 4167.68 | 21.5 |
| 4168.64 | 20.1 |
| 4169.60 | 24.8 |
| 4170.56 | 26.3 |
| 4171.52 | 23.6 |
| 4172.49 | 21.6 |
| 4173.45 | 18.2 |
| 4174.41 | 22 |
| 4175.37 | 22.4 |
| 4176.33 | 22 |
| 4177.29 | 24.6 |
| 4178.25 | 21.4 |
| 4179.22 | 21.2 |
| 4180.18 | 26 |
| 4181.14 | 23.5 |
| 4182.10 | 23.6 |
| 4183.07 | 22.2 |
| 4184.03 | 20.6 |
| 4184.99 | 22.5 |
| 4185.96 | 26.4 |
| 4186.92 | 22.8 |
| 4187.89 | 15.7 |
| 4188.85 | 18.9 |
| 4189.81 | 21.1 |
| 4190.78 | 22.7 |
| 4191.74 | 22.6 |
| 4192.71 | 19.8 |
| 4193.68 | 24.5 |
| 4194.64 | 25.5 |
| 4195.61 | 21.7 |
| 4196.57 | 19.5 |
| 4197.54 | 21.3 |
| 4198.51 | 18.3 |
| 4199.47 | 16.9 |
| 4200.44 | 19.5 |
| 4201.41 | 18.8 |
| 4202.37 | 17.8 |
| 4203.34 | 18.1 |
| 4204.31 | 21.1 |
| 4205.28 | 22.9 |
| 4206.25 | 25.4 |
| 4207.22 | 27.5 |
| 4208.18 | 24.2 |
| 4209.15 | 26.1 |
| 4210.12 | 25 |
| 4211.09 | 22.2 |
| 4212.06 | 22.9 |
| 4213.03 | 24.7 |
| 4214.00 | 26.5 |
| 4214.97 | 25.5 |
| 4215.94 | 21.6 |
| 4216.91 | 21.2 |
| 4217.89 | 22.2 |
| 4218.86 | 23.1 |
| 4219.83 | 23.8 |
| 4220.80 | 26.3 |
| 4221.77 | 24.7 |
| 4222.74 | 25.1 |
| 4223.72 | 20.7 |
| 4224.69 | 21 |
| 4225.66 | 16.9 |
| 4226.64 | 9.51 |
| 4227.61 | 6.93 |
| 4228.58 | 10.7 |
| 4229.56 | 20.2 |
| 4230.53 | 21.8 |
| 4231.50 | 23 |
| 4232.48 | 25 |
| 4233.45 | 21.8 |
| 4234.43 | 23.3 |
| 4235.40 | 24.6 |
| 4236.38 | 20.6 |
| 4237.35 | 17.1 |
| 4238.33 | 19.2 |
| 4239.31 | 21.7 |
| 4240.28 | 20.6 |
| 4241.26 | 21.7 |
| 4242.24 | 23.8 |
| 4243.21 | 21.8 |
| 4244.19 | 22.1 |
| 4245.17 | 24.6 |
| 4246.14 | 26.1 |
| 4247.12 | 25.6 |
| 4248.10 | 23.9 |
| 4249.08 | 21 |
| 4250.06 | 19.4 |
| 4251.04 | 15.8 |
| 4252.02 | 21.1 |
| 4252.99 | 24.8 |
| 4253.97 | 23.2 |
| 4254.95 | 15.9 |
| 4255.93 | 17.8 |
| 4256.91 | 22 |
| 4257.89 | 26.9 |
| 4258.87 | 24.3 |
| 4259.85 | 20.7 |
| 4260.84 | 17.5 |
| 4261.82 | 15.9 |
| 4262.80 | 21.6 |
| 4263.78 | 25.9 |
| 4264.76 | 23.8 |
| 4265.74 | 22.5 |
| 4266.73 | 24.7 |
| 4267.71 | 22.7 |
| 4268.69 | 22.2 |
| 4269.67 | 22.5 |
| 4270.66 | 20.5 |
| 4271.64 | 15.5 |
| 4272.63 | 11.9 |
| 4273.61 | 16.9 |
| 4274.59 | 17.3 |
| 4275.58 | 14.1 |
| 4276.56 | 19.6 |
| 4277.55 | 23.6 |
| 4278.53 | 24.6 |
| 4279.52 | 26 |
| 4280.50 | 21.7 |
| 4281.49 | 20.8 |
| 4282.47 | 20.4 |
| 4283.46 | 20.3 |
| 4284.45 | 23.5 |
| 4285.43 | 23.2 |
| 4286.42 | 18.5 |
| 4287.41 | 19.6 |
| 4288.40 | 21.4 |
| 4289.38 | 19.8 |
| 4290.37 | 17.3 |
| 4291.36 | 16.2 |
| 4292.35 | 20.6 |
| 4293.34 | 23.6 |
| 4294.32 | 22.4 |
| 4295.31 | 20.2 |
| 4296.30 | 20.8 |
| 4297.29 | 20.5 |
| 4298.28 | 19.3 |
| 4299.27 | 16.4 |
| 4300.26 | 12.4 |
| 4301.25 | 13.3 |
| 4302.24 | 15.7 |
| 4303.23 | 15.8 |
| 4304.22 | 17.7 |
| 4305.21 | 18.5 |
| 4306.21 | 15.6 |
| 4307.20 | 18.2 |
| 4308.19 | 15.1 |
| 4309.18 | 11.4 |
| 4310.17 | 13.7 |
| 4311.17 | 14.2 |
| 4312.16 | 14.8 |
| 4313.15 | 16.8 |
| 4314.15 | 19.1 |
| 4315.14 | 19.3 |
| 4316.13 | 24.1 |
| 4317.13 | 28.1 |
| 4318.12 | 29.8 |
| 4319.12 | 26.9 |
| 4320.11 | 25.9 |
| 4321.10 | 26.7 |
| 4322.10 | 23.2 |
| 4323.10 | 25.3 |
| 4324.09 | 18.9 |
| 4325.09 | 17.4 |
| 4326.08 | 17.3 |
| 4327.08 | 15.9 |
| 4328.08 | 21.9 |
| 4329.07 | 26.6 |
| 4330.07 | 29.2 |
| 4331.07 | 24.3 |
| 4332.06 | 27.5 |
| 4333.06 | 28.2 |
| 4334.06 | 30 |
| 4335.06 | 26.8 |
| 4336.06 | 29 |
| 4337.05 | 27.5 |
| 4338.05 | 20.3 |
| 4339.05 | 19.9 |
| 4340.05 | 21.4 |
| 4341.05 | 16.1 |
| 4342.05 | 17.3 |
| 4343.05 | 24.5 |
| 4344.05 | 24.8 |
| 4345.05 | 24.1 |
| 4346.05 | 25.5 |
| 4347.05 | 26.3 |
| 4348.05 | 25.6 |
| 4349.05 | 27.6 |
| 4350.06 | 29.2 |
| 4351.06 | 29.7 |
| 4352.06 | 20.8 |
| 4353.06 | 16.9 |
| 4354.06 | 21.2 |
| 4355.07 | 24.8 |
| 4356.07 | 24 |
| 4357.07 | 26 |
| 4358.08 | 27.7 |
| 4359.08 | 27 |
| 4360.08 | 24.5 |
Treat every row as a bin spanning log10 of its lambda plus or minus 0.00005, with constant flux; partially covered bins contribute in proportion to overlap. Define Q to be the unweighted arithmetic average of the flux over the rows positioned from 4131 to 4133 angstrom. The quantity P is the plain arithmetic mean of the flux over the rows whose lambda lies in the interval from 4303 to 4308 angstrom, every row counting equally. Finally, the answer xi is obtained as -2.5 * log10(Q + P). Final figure -3.960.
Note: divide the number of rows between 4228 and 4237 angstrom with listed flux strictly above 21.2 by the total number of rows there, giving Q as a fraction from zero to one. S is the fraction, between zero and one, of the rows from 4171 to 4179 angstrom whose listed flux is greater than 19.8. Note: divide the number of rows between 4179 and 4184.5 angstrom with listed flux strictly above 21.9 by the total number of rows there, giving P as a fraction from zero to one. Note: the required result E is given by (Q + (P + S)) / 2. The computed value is 1.1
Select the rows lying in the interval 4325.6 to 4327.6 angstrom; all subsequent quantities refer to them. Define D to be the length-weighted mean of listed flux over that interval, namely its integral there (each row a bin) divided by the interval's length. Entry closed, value 17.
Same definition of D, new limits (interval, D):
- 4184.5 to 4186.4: 24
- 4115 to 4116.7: 25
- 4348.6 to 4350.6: 28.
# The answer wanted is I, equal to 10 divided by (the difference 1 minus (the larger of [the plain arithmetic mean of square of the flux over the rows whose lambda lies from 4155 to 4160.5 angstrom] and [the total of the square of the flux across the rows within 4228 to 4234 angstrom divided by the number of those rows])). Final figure -0.020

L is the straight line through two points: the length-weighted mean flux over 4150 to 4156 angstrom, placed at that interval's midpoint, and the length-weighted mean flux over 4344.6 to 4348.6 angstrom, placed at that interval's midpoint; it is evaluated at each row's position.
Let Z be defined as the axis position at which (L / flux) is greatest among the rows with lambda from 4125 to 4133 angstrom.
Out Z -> 4132.33 angstrom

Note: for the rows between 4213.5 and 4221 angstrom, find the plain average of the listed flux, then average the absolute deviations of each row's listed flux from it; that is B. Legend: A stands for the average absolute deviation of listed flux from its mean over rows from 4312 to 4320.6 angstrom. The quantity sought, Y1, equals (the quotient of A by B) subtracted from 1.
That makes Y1 -1.7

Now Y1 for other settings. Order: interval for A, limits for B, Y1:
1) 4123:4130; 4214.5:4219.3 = 0.5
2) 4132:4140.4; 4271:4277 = -0.2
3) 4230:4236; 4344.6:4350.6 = 0.2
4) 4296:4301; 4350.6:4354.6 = 0.3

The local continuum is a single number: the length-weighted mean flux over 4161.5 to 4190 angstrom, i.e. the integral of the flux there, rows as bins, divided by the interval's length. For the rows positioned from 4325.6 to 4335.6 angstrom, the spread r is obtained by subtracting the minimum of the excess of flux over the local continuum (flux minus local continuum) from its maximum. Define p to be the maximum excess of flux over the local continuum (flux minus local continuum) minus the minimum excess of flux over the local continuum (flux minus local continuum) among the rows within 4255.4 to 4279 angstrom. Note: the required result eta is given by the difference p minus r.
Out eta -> 1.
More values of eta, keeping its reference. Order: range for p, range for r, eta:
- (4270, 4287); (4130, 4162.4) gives 1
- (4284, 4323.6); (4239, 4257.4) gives 8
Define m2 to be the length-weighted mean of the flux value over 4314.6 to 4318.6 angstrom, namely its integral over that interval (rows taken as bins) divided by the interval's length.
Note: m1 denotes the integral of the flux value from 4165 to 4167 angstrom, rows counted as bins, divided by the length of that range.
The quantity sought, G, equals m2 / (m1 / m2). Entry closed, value 26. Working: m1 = 24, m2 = 25.3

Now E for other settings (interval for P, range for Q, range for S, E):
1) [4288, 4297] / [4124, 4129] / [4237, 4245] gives 1.0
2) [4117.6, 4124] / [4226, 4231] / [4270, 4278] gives 0.7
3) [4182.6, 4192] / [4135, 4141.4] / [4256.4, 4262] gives 1.1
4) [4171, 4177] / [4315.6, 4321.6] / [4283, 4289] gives 1.2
